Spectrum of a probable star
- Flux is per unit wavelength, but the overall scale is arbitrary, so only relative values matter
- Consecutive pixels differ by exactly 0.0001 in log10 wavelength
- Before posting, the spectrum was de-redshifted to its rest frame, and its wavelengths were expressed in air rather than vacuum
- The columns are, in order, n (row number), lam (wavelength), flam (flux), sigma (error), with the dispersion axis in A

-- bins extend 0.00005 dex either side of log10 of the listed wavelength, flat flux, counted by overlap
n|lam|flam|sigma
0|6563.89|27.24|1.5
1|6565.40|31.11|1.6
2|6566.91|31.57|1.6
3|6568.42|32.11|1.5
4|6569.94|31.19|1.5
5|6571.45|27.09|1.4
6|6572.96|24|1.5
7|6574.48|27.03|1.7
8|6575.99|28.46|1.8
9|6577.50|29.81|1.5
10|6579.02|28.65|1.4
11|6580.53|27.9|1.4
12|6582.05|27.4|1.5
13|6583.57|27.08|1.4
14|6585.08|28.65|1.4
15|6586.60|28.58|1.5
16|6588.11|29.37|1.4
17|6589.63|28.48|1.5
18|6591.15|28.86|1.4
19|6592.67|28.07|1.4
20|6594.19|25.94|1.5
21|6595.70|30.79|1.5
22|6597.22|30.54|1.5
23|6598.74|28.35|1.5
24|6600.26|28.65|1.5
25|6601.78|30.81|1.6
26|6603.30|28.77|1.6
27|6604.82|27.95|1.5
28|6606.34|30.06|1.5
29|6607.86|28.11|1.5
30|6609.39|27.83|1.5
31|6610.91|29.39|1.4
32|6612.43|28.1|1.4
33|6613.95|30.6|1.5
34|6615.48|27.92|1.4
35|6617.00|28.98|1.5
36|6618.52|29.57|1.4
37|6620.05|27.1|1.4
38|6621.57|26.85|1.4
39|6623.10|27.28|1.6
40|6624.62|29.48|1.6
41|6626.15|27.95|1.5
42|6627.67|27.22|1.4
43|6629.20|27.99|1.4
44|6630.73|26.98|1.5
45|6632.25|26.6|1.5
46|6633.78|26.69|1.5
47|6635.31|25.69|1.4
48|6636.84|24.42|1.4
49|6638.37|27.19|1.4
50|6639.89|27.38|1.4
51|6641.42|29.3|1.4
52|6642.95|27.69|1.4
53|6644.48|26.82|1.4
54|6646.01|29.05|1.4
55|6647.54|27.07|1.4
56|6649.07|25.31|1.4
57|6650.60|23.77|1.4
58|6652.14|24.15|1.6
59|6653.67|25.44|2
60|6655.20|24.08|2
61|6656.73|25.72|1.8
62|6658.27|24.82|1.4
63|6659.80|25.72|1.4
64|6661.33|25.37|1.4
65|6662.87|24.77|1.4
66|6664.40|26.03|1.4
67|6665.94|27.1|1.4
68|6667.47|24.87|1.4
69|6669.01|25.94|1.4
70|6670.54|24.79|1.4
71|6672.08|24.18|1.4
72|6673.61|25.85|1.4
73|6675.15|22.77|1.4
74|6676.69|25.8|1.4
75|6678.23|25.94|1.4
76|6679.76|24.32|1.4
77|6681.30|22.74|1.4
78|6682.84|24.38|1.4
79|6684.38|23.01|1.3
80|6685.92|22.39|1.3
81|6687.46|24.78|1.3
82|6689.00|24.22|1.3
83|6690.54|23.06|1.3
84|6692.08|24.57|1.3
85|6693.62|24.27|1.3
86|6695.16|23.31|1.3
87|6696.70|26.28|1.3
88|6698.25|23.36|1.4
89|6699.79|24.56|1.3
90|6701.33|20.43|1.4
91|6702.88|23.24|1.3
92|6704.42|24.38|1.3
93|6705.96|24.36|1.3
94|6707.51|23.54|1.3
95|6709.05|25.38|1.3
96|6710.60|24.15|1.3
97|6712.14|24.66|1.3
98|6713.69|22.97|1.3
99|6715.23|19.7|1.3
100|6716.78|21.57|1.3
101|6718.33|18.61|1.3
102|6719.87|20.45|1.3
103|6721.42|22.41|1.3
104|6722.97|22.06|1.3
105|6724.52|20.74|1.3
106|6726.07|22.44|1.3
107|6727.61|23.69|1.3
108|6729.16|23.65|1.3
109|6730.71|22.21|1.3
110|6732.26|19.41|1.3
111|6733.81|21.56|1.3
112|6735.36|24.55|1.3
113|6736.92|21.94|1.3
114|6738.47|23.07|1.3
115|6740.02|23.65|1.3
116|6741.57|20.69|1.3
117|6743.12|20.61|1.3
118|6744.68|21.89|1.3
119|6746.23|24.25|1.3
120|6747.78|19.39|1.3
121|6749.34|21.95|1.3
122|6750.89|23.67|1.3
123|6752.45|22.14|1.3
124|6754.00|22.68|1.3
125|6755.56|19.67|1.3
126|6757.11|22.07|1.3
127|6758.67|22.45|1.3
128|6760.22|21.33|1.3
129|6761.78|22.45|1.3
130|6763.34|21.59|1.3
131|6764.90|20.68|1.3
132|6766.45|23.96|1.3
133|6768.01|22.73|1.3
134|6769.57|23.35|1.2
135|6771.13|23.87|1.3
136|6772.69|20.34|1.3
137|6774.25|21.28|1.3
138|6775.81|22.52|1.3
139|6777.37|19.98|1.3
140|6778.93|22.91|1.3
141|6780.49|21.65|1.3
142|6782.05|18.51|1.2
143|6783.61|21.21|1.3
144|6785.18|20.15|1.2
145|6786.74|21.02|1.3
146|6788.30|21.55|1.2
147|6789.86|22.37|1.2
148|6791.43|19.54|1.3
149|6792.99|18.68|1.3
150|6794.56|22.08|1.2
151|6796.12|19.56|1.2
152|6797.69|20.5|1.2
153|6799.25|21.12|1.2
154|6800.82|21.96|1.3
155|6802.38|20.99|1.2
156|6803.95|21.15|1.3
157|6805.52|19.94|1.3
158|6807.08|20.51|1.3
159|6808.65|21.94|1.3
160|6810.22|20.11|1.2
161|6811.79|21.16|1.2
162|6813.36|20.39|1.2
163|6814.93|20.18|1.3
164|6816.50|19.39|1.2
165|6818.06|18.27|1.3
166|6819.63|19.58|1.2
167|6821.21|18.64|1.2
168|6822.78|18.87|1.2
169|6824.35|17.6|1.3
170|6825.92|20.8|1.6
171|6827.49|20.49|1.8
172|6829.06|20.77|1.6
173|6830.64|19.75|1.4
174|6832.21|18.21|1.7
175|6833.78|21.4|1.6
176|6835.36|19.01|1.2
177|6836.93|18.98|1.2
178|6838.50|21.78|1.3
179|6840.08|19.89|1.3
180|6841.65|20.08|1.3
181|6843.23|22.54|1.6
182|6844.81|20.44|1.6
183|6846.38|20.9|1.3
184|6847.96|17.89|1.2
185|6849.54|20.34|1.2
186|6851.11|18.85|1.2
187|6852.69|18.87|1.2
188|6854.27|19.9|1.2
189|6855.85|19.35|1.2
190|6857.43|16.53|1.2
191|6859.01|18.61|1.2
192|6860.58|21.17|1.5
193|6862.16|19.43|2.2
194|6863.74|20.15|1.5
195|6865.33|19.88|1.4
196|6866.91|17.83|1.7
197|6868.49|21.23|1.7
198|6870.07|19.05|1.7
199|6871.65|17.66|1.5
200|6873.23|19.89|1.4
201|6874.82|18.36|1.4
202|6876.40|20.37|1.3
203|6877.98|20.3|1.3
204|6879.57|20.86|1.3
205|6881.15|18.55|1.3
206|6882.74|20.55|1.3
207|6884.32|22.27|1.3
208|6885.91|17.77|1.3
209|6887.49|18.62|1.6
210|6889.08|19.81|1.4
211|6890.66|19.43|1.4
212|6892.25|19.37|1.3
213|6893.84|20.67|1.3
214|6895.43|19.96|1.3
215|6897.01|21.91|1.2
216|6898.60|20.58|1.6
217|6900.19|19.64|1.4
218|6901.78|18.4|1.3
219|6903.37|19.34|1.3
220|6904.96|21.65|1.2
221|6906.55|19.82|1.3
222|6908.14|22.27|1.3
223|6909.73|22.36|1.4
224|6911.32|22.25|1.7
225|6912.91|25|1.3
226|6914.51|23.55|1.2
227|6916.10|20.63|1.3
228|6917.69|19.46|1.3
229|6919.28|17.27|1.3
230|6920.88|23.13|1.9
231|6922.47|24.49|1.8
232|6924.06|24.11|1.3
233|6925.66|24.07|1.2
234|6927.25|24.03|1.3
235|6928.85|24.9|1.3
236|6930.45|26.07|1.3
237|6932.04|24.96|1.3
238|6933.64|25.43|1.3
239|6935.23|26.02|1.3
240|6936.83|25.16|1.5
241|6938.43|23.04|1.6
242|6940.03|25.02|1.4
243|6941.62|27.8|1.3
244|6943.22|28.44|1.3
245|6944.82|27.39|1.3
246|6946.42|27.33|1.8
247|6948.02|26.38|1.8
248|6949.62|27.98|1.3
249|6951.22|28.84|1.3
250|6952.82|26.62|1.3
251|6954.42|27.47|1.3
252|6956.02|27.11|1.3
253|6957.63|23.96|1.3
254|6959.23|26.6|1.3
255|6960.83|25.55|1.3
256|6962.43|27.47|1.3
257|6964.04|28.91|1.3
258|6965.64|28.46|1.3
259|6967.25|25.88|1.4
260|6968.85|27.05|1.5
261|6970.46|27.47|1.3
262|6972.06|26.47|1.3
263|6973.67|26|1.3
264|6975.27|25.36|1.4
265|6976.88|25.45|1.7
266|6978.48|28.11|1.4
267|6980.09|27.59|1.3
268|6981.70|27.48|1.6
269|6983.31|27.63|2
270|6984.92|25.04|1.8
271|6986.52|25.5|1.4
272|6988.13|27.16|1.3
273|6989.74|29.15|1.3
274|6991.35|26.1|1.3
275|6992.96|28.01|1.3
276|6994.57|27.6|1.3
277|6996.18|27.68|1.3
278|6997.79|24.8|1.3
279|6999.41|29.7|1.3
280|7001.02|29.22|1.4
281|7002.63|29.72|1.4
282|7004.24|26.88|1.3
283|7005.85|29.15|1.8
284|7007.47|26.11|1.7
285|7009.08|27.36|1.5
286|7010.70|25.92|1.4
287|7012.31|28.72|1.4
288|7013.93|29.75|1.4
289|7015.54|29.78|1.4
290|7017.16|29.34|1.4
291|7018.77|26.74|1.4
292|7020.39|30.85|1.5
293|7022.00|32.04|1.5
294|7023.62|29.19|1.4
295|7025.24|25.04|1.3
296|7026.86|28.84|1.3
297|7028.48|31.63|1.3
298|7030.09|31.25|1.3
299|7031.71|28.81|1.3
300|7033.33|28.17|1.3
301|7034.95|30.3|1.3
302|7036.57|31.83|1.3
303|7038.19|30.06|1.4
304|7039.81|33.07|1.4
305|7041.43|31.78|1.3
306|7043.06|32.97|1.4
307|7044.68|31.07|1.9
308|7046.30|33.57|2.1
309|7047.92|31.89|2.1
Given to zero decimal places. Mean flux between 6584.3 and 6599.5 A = 29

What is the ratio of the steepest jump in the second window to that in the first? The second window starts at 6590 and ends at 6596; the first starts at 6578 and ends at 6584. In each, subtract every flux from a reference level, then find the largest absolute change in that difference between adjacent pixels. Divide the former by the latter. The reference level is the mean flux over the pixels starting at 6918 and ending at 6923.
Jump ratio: 6.5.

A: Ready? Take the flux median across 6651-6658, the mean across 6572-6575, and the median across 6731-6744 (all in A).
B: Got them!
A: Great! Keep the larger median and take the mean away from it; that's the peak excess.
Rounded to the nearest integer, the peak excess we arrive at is -1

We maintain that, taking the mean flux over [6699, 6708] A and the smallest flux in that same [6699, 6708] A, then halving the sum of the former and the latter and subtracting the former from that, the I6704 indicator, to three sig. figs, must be -1.49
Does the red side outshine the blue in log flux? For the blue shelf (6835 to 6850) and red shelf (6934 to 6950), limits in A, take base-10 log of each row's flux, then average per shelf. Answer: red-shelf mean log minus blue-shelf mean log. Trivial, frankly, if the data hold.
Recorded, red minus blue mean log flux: 0.12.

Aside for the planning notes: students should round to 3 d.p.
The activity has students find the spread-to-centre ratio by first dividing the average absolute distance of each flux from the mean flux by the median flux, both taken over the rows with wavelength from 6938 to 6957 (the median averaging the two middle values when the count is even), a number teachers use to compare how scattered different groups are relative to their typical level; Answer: 0.041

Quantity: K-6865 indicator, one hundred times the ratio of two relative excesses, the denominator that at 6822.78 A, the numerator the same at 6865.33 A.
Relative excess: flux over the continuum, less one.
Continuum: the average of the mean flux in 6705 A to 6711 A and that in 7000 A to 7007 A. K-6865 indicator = 87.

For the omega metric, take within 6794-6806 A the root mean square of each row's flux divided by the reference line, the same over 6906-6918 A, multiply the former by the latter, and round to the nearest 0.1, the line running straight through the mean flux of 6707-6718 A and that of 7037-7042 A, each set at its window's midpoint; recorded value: 0.6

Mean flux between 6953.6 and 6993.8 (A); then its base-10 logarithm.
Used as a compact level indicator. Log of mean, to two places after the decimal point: 1.43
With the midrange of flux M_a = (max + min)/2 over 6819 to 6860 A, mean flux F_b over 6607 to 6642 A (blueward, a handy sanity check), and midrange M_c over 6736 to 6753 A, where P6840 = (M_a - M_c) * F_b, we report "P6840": -63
